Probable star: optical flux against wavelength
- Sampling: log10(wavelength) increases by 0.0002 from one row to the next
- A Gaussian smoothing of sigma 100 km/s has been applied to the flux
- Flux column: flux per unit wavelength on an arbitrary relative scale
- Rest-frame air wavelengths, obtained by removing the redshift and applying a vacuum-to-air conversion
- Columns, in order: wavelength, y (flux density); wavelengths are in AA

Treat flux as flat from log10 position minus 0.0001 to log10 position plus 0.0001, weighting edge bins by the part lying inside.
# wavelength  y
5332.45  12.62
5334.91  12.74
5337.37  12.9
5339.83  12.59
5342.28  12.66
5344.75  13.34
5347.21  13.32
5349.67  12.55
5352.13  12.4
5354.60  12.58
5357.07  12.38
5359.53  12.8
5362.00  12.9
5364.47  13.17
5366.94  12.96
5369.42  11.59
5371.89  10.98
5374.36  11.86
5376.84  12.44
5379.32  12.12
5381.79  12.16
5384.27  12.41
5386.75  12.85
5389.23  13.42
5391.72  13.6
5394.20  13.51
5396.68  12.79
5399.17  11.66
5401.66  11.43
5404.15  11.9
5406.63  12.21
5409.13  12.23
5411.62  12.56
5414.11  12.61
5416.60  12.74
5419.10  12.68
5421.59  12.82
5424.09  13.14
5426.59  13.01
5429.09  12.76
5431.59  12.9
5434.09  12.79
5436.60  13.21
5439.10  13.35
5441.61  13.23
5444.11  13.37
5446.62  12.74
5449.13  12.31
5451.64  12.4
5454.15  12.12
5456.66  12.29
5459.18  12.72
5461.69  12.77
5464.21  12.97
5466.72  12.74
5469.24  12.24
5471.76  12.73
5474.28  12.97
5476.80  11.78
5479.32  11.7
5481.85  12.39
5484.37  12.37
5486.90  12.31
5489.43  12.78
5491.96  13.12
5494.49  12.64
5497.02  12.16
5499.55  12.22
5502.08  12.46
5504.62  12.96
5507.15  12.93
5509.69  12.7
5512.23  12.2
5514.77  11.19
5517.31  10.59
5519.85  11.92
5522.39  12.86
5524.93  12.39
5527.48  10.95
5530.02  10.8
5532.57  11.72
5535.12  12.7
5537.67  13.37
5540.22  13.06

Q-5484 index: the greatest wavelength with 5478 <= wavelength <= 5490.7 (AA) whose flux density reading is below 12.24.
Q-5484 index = 5479.32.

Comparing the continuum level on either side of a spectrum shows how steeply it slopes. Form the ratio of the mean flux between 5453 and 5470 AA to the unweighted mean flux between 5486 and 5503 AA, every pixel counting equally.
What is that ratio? 1.00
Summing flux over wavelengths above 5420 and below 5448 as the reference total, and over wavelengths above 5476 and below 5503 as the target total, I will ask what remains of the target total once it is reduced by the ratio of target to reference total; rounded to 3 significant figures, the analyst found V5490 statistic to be 135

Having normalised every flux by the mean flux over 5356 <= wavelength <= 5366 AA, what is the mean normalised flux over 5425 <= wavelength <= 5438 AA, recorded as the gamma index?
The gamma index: 1.009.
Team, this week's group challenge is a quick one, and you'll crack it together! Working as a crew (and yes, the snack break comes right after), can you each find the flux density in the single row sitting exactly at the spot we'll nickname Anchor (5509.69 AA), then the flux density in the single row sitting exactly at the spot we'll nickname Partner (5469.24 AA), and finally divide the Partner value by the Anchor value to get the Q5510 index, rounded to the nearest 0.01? 0.96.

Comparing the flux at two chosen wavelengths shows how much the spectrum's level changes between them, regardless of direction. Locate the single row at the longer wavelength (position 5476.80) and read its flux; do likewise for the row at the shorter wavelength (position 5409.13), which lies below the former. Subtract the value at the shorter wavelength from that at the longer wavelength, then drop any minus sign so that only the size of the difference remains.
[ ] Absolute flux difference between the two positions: 0.45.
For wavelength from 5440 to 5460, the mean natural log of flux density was 2.54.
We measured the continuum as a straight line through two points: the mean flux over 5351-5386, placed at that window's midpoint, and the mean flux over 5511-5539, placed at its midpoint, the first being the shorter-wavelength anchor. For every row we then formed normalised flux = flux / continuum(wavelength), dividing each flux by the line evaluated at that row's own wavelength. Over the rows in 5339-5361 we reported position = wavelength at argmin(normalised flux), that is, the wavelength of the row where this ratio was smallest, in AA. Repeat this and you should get 5357.07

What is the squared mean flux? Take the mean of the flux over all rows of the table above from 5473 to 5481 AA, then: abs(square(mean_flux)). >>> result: 148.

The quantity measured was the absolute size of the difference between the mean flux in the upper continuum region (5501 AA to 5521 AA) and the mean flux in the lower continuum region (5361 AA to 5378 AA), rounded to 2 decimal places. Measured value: 0.15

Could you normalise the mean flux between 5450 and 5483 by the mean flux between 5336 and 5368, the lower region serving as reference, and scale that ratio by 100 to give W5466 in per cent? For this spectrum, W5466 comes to 97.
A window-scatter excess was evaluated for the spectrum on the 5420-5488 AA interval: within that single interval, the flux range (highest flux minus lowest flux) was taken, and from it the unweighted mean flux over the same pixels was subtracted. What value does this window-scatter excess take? -11.0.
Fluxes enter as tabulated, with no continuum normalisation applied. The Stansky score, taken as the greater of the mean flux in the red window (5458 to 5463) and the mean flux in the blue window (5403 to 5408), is 12.75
